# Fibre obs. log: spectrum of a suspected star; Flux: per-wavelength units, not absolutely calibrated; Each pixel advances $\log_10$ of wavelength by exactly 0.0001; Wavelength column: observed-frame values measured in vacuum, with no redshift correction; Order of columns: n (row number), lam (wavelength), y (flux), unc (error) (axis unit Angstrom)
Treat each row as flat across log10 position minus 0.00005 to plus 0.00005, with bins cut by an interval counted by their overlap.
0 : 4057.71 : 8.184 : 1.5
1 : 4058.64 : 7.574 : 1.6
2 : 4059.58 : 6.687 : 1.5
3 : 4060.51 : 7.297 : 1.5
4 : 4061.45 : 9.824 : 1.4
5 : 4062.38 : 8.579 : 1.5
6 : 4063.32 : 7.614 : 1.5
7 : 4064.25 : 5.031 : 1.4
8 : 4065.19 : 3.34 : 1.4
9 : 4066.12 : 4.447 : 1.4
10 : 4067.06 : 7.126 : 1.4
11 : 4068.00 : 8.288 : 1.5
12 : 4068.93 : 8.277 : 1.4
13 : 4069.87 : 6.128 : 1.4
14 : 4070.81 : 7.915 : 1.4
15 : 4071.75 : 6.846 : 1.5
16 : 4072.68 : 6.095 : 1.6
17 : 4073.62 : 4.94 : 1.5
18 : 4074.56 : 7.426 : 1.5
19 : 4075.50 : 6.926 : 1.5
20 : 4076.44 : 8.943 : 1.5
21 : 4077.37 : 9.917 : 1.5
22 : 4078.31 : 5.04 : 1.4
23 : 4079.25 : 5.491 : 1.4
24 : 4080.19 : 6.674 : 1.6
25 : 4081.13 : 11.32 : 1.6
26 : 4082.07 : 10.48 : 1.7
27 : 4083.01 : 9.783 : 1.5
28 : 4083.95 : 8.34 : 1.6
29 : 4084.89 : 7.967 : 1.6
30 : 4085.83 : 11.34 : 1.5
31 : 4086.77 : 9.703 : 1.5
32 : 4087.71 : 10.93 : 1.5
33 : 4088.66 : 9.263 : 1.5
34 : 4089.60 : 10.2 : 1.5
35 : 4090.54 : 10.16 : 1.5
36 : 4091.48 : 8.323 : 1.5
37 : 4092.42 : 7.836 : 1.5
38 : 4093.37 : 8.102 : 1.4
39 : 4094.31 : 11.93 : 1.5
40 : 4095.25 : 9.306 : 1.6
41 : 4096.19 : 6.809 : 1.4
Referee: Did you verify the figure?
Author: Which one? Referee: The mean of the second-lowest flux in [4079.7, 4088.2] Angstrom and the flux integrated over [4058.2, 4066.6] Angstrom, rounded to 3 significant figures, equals 32.2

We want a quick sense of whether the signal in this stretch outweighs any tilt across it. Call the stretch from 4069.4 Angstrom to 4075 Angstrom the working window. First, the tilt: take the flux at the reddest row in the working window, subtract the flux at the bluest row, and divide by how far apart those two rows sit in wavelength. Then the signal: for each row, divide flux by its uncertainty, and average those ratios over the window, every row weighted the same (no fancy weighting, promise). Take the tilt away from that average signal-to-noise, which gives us 4.2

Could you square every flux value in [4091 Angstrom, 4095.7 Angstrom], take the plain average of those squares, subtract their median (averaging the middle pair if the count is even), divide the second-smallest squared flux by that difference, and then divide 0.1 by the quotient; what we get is 0.024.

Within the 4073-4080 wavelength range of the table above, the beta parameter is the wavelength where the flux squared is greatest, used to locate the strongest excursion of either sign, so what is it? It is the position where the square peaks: 4077.37 Angstrom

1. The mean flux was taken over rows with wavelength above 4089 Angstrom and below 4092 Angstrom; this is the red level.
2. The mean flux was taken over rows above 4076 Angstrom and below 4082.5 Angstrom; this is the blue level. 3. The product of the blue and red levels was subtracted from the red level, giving -69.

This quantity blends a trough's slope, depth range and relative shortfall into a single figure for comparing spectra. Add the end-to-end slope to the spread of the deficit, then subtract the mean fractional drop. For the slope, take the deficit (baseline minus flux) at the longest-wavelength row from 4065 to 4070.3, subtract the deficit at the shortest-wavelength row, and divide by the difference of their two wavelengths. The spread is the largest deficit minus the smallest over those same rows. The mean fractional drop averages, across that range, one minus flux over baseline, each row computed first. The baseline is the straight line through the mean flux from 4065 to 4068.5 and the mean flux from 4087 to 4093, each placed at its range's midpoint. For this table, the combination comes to 4.1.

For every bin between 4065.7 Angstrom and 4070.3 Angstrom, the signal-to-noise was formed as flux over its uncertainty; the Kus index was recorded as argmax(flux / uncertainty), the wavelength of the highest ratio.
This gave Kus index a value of 4068.93 Angstrom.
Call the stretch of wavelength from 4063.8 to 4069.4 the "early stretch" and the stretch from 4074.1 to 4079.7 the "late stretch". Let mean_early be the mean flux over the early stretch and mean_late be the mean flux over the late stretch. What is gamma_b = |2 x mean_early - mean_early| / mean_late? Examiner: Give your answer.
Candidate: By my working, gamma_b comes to 0.83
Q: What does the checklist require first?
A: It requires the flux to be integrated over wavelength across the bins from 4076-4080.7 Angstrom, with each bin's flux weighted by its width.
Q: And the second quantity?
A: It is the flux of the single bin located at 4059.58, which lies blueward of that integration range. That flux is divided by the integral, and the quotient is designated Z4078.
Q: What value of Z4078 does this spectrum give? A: 0.20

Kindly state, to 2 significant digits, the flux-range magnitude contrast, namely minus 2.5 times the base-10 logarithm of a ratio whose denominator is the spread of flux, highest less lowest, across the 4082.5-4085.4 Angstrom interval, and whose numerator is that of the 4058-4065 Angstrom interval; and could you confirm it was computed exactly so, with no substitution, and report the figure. -1.1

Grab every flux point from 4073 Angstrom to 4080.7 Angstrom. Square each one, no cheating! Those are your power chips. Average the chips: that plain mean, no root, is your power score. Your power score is 51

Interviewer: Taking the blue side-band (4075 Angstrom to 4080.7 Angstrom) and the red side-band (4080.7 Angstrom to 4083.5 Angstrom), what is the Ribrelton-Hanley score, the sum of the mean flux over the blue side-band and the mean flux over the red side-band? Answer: 17.7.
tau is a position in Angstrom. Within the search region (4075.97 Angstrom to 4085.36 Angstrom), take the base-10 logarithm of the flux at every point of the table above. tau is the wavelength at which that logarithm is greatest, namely 4081.13 Angstrom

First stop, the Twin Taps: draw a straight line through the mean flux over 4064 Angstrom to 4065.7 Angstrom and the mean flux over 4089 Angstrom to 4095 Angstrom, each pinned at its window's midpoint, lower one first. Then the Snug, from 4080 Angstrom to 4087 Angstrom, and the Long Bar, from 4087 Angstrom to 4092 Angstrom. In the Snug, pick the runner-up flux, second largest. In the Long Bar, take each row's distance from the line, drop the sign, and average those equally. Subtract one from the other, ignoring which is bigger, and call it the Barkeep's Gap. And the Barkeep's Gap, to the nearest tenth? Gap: 10.1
